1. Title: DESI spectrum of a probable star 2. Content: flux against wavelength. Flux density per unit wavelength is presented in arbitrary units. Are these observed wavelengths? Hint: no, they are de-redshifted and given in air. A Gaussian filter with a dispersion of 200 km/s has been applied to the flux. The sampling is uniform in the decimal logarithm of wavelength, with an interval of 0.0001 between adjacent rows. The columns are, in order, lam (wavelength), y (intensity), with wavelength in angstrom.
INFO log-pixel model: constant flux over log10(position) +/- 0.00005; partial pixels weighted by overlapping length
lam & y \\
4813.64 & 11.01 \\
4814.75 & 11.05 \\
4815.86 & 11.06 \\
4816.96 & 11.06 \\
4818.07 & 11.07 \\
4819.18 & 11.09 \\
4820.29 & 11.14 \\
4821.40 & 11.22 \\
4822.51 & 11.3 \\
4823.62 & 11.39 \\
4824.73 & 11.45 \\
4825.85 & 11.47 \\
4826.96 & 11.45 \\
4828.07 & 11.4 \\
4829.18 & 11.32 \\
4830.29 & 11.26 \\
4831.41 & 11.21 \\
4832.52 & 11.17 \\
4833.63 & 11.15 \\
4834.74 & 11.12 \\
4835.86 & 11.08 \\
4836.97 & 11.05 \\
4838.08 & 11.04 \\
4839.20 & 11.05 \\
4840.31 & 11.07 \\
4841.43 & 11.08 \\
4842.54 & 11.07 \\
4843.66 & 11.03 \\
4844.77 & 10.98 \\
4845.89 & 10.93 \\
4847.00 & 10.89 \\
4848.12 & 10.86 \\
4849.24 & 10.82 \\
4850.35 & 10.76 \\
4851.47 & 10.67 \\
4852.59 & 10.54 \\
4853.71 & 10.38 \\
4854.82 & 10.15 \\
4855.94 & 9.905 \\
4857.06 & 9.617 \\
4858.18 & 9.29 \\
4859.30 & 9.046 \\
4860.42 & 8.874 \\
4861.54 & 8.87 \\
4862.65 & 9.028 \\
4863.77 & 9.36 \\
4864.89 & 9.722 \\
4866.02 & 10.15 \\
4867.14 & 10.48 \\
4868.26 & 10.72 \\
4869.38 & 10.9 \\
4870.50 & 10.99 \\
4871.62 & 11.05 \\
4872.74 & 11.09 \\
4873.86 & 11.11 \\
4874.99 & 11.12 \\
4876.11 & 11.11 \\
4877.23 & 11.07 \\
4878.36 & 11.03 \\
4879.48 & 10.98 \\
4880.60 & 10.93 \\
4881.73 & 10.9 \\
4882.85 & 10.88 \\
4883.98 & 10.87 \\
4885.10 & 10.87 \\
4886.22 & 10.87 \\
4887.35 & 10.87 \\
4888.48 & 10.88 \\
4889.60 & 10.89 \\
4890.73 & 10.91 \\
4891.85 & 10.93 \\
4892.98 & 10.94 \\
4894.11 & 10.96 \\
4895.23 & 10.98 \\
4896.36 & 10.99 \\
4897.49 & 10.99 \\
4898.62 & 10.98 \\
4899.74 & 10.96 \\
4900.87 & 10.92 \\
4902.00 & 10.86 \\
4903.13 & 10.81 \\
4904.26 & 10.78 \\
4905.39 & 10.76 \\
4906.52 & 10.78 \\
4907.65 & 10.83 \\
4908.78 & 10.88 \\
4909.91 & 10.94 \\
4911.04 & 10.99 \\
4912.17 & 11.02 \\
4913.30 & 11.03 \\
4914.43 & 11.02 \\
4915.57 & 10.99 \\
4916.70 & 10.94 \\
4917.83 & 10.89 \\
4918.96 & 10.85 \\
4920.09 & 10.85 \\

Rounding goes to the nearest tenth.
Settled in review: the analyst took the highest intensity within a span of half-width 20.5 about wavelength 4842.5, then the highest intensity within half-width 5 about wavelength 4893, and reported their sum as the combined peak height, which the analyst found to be 22.5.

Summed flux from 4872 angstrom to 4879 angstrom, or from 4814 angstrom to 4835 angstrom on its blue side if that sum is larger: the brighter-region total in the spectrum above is 213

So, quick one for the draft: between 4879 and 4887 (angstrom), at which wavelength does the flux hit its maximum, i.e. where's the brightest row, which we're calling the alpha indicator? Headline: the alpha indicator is 4879.48 angstrom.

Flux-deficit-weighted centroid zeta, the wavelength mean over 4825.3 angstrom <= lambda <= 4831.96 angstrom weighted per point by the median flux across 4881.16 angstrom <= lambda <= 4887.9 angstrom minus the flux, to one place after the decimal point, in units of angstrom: 4828.3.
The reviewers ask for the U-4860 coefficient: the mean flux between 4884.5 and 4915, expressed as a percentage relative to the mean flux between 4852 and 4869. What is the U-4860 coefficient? 112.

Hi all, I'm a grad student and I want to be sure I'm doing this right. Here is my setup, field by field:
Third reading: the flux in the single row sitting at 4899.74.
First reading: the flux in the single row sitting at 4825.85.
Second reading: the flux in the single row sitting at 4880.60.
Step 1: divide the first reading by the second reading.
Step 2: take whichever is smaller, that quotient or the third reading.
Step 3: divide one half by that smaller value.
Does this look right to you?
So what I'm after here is 0.476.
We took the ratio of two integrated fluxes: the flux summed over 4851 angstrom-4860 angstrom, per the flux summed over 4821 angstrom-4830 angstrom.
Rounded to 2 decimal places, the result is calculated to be 0.87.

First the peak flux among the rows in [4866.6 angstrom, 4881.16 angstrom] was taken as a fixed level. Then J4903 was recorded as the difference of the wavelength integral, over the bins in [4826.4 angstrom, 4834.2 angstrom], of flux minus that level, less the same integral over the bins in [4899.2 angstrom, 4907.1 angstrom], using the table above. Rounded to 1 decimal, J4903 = 3.5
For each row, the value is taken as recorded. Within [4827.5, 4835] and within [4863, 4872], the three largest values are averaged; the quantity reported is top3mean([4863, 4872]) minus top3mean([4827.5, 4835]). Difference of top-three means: -0.35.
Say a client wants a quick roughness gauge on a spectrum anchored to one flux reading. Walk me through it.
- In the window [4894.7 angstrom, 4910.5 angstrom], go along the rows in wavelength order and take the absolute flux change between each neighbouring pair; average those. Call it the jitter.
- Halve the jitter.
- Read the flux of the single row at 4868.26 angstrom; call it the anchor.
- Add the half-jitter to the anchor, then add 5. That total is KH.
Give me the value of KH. 15.74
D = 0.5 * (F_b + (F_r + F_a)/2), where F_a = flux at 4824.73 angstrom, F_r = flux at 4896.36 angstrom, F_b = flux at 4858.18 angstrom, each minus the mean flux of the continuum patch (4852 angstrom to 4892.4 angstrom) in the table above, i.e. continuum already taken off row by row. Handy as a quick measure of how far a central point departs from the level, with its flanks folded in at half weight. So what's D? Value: -0.20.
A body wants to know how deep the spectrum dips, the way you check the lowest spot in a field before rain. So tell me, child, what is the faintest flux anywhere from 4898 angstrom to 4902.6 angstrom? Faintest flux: 10.86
